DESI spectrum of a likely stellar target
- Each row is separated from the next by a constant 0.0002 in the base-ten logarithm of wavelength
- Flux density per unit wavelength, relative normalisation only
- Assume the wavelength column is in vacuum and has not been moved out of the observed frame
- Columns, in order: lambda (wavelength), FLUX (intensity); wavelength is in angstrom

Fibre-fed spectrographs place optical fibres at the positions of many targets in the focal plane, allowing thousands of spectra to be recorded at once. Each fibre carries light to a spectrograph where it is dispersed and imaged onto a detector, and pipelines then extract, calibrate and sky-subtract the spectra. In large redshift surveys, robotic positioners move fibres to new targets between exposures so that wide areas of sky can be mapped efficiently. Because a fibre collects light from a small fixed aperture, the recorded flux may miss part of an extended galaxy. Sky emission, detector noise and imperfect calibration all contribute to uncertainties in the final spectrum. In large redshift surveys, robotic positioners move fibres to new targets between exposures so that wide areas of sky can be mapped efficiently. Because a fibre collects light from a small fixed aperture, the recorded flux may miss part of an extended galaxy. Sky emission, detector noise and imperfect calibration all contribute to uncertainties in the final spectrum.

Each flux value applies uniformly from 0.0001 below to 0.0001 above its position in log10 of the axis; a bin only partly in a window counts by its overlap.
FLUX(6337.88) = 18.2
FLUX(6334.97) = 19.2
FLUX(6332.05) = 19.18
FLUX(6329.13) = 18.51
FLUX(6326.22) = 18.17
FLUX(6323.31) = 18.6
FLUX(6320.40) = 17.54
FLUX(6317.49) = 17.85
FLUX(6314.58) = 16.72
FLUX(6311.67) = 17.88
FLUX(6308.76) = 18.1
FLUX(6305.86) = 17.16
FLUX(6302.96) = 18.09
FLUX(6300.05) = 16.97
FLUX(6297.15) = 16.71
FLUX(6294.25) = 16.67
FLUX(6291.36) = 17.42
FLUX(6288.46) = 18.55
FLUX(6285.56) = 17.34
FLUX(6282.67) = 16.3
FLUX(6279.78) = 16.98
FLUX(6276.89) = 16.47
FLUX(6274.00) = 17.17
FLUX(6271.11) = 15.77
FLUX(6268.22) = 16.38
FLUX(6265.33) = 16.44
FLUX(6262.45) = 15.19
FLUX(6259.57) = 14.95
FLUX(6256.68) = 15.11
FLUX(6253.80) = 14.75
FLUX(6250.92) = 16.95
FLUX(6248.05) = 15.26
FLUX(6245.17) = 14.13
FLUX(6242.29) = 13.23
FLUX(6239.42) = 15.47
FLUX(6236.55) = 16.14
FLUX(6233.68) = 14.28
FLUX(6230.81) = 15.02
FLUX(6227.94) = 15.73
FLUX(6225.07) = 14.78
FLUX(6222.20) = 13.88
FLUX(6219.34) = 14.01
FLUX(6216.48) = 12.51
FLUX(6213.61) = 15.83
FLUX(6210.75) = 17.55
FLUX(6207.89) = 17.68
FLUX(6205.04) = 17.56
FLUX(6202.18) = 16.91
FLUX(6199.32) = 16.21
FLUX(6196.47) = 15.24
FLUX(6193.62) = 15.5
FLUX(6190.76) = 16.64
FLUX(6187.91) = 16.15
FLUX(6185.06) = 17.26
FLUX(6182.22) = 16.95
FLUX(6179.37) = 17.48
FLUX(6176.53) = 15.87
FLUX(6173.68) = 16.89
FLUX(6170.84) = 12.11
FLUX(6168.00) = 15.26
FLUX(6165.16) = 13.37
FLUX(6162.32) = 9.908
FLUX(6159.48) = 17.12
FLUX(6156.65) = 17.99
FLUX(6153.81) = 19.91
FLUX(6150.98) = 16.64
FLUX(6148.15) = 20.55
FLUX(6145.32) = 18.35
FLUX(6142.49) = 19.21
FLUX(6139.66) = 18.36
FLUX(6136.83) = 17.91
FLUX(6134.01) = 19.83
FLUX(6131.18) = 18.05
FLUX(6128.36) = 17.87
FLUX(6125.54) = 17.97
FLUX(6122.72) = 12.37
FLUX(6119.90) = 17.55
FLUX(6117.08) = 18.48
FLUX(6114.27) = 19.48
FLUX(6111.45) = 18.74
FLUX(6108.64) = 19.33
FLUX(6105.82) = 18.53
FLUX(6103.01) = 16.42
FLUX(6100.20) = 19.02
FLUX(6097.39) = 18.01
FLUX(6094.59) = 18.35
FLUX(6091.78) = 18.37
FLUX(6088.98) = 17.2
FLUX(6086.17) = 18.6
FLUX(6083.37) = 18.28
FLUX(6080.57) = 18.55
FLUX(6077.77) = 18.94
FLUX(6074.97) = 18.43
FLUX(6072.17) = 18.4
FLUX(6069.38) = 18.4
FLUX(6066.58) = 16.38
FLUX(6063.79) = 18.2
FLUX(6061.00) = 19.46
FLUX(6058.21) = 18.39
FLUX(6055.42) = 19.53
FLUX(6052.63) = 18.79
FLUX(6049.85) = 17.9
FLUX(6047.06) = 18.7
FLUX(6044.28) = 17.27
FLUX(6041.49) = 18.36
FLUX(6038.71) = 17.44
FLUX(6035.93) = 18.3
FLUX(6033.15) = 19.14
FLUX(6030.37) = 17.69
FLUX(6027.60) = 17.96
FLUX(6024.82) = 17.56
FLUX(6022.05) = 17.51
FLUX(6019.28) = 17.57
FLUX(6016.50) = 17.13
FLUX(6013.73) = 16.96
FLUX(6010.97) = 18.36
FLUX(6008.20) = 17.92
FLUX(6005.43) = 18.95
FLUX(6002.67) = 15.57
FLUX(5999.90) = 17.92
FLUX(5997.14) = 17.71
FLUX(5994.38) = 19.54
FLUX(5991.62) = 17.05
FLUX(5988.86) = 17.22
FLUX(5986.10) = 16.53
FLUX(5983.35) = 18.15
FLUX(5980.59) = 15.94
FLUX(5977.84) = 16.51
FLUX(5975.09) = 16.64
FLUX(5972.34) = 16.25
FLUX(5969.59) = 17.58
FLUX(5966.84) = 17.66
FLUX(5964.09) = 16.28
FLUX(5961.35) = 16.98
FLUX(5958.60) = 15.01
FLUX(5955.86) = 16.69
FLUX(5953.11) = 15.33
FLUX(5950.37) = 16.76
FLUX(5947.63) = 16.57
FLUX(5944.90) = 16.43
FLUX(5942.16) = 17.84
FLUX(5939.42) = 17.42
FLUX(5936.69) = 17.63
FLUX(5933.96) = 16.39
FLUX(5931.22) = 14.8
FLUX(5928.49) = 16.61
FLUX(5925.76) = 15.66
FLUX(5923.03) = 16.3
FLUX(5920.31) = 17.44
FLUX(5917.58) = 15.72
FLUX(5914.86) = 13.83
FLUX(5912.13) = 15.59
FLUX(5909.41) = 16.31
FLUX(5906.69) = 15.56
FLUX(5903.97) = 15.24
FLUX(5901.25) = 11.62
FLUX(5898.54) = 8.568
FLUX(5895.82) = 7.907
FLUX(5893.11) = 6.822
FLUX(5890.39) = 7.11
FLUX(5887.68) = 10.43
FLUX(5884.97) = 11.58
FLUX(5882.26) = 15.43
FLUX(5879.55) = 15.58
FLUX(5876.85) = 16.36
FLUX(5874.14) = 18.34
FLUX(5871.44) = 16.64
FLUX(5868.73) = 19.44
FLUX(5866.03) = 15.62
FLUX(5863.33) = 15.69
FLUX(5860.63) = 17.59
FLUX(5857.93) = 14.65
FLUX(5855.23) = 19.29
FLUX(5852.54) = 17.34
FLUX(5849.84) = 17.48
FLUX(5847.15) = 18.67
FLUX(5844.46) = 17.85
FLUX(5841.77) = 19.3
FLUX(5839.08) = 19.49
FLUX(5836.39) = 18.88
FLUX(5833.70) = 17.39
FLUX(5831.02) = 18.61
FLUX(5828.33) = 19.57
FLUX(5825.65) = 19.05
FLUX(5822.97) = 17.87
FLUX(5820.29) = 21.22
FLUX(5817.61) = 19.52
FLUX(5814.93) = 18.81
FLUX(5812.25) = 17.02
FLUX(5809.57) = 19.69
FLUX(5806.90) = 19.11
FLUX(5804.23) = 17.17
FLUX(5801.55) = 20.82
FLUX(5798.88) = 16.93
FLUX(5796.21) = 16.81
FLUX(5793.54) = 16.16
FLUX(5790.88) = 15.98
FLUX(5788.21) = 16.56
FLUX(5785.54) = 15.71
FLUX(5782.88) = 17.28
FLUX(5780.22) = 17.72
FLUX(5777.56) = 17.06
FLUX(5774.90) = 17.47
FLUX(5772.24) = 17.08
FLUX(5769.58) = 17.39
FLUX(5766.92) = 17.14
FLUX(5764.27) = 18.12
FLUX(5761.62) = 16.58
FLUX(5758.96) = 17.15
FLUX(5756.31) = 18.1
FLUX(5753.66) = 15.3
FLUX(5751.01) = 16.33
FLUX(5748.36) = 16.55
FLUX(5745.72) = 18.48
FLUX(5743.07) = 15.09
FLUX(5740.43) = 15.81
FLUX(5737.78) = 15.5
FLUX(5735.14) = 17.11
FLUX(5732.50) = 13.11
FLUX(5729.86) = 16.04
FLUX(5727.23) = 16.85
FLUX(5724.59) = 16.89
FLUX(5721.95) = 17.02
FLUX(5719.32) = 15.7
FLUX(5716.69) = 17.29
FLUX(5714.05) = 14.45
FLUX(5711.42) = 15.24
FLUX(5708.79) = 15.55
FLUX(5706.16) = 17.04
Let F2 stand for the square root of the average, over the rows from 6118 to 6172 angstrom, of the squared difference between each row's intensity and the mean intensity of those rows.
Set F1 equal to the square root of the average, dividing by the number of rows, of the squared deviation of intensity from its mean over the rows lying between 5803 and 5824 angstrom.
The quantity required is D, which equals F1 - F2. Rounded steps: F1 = 1.32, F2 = 2.8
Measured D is -1.5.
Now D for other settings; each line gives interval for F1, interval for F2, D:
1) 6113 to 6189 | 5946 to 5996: 1.5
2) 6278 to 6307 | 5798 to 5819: -0.7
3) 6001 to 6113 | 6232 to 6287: -0.3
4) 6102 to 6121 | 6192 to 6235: -0.5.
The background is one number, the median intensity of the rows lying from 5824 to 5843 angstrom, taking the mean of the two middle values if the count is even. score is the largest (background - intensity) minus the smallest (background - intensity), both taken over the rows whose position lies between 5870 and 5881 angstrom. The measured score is 2.8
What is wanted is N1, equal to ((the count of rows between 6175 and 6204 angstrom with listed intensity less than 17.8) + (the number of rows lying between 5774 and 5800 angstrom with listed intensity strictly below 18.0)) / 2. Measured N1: 10.0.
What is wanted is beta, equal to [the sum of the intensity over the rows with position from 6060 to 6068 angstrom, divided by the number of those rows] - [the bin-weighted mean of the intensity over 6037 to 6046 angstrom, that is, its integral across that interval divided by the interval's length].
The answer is 0.3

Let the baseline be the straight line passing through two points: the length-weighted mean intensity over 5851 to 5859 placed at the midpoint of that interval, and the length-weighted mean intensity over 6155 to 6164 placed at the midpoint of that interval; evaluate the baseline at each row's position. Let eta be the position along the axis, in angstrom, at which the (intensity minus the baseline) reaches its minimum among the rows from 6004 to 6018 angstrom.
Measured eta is 6013.73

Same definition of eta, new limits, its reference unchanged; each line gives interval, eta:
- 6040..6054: 6044.28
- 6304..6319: 6314.58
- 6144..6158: 6150.98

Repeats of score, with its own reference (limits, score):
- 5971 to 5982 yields 0.7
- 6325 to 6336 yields 1.0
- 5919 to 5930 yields 1.8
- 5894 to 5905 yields 7.3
